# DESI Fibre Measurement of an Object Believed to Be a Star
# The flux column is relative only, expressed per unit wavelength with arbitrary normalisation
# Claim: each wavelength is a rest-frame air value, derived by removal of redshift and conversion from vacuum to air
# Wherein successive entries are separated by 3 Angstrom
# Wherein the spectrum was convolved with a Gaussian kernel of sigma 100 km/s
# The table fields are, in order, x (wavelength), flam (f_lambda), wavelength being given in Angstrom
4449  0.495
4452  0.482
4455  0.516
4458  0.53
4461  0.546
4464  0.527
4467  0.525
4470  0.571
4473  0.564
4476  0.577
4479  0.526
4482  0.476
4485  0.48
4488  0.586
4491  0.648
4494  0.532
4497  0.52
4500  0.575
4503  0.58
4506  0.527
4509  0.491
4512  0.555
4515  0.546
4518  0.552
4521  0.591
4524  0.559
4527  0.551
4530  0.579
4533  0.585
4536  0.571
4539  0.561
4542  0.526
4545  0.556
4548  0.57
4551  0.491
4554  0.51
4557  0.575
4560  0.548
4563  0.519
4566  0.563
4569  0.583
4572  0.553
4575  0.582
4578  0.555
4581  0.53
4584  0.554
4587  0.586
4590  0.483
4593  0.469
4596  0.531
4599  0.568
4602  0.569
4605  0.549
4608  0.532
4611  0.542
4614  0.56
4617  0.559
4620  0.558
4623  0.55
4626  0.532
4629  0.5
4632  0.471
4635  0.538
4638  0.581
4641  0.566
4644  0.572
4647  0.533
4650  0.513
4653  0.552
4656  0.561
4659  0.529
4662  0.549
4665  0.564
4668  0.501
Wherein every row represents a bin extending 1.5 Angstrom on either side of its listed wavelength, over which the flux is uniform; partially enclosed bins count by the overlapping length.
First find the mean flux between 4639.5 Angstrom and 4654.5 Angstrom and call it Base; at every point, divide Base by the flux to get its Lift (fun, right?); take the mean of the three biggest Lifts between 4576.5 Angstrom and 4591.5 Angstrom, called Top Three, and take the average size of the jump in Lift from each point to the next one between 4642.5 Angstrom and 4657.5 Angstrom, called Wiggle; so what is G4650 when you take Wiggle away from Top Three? 1.00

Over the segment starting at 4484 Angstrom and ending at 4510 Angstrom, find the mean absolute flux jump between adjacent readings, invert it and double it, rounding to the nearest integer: 36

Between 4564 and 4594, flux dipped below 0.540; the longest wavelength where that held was 4593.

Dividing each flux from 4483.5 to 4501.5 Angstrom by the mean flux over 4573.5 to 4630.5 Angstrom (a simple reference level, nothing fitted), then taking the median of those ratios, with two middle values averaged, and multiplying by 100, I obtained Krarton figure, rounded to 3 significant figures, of 102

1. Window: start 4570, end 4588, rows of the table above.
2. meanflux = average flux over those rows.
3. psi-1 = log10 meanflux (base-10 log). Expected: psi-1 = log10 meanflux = -0.252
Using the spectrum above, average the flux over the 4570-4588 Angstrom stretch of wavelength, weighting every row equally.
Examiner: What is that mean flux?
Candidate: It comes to 0.560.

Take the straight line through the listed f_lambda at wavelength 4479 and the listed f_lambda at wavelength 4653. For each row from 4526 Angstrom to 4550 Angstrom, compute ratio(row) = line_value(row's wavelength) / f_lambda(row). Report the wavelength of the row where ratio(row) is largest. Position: 4542 Angstrom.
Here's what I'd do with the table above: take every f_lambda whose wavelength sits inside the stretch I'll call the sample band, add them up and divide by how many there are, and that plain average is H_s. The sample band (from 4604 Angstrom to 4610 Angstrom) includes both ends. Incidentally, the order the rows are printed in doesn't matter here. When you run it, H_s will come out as 0.540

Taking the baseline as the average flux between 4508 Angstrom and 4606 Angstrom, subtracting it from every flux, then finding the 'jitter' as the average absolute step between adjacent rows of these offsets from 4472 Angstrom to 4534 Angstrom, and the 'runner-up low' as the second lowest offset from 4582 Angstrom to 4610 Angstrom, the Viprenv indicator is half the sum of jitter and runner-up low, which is -0.014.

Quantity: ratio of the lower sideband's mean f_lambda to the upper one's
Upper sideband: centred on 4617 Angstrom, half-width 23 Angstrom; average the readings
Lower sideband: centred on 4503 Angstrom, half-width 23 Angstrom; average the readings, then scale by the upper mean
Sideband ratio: 1.01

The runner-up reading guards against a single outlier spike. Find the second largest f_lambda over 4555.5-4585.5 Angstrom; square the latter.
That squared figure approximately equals 0.339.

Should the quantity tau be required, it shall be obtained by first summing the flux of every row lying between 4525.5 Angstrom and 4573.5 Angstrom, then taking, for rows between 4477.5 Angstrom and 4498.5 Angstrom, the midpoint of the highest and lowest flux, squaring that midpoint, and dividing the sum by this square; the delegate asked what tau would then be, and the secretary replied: 28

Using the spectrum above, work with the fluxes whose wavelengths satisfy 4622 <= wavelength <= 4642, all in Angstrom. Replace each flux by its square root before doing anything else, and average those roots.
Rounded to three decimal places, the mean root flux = 0.730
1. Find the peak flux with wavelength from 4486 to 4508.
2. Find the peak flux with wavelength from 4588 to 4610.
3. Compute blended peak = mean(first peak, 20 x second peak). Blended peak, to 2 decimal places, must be 6.01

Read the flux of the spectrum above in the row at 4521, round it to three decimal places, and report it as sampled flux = 0.591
